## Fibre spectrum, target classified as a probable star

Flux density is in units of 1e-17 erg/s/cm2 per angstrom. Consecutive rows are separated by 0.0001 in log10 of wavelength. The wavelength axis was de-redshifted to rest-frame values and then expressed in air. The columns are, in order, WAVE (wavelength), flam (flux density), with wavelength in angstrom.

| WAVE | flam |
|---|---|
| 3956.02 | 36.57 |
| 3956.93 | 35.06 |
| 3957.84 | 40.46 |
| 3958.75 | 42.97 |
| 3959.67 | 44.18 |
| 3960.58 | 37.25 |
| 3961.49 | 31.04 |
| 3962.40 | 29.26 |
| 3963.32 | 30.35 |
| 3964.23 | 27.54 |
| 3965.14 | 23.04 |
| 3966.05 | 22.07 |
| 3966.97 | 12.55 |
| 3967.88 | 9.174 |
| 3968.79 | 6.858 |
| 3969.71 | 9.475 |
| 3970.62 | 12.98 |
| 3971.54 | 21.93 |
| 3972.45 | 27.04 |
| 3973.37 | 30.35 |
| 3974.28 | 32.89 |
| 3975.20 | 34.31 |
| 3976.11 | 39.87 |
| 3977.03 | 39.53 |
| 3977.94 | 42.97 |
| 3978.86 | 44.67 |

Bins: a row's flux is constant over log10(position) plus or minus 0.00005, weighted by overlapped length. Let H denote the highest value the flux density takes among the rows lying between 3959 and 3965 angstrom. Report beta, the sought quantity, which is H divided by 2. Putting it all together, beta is 22.1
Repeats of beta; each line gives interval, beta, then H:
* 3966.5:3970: 6.3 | 12.55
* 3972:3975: 16.4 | 32.89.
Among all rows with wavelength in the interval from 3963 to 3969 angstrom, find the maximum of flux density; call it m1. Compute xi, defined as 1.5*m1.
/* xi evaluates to 46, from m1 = 30.35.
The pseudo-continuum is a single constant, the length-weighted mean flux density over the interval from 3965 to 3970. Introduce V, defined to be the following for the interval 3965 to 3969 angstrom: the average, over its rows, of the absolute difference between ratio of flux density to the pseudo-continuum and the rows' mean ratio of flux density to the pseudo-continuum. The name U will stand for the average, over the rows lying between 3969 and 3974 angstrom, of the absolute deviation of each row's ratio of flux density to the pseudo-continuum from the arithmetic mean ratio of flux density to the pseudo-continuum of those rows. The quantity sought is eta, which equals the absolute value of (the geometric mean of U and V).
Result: 0.50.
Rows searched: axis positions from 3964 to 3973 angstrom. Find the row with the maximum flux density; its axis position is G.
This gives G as 3964.23 angstrom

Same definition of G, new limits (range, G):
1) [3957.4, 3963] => 3959.67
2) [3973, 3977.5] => 3976.11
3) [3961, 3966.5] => 3961.49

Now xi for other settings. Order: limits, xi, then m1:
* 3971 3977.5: 60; 39.87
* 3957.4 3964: 66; 44.18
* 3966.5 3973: 41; 27.04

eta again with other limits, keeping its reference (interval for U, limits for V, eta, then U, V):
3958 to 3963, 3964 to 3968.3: 0.44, 0.40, 0.48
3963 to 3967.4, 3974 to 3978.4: 0.30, 0.35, 0.26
